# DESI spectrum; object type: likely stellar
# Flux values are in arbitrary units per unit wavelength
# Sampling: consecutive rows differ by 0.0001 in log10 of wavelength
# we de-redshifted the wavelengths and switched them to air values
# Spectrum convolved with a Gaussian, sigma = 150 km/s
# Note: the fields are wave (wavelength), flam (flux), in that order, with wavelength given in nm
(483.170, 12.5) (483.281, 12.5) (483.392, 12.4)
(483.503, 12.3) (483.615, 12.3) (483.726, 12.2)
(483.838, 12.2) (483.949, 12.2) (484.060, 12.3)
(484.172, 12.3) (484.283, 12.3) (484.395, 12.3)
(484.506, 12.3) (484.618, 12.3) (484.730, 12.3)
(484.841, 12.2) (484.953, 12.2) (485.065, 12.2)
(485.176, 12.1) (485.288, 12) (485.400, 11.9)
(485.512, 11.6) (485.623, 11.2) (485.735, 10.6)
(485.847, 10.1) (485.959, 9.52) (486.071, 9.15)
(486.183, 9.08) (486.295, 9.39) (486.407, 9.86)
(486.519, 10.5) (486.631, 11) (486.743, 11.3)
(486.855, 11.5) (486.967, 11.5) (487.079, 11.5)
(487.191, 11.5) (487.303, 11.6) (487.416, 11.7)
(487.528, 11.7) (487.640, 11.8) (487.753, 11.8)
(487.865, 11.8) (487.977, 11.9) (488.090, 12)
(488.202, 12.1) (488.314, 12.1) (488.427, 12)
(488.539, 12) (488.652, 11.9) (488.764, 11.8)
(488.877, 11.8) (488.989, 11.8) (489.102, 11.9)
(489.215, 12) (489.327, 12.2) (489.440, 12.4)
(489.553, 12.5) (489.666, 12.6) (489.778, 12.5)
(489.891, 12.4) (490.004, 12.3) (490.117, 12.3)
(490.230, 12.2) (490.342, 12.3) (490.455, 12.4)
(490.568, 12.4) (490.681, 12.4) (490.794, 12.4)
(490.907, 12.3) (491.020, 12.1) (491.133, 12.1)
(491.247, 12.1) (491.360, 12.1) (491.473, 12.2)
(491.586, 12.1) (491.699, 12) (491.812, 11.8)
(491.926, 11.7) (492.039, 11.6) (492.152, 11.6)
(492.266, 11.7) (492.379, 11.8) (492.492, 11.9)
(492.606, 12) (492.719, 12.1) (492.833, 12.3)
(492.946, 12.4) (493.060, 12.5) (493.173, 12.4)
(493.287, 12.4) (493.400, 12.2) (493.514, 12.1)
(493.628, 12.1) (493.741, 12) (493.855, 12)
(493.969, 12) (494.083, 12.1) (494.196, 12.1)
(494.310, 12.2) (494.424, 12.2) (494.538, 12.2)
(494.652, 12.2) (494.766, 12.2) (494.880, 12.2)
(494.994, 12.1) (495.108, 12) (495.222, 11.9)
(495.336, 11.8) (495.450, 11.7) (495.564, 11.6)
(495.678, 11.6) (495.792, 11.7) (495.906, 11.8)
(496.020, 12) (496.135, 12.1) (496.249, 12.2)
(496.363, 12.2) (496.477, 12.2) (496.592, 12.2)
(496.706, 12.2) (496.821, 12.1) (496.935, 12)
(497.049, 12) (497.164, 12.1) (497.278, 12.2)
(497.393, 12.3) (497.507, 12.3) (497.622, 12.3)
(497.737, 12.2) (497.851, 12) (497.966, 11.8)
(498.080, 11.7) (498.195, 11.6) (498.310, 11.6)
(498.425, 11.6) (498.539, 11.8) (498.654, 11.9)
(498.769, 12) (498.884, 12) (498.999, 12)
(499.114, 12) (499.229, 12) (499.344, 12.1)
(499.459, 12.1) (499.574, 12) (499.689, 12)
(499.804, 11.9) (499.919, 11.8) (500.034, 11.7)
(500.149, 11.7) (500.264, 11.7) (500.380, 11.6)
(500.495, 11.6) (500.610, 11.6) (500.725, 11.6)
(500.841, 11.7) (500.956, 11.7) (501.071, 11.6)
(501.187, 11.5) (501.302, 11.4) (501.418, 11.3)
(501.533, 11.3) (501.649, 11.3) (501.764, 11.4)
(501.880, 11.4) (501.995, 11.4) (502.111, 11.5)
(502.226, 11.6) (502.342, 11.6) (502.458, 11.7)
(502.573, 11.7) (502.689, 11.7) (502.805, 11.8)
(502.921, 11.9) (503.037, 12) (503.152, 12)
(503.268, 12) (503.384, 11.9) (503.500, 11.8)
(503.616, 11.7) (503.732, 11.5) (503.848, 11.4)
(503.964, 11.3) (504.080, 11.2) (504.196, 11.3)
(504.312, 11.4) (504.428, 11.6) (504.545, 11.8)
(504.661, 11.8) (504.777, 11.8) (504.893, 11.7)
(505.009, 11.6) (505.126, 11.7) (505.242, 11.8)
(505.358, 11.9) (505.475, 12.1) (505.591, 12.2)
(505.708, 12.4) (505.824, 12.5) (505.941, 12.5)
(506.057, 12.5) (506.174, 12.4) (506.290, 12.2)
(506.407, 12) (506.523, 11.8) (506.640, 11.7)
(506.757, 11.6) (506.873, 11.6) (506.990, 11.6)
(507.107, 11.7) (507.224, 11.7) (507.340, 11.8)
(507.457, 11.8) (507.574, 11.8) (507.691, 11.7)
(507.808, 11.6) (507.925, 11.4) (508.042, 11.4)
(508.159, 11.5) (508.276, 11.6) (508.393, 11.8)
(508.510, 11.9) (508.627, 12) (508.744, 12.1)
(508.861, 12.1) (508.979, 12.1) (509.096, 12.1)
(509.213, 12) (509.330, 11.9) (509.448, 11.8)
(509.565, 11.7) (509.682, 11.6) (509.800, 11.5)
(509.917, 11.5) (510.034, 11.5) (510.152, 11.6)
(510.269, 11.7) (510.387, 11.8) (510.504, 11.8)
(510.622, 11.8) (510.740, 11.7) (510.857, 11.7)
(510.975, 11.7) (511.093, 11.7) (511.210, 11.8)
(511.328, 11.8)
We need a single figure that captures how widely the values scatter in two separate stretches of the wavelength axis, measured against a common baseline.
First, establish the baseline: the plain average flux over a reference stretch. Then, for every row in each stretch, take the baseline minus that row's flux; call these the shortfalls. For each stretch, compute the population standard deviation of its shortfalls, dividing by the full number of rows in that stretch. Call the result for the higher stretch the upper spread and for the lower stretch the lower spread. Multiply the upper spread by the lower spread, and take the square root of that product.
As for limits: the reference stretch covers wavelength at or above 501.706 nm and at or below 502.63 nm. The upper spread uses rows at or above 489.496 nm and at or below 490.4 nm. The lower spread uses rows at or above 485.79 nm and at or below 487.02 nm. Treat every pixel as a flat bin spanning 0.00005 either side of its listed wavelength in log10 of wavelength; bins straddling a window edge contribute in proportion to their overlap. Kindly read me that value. 0.34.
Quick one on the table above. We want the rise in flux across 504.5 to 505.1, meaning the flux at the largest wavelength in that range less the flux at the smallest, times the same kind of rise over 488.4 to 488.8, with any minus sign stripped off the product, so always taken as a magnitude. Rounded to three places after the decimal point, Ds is 0.040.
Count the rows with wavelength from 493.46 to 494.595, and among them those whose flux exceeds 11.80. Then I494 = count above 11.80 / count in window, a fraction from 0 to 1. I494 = 1.0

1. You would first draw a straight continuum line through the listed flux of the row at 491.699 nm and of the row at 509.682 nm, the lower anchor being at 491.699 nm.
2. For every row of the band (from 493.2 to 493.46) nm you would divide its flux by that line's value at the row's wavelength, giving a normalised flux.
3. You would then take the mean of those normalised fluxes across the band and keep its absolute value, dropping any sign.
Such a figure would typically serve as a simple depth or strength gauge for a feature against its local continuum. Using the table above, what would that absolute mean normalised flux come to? 1.03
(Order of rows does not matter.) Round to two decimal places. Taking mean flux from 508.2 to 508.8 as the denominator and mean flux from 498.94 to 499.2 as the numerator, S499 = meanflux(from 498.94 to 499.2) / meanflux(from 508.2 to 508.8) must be 1.01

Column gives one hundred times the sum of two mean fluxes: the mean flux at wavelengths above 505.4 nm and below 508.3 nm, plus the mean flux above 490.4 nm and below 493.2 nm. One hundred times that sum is 2398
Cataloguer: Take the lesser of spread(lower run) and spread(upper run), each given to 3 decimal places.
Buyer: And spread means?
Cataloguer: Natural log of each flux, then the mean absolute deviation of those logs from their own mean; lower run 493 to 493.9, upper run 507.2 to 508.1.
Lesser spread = 0.012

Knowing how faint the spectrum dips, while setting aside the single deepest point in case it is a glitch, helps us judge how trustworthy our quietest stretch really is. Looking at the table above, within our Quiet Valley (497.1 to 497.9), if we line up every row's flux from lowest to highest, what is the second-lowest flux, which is 12.1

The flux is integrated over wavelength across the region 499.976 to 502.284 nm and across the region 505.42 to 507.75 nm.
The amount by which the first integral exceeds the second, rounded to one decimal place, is -1.3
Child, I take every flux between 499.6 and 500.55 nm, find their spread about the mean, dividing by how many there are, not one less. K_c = 0.13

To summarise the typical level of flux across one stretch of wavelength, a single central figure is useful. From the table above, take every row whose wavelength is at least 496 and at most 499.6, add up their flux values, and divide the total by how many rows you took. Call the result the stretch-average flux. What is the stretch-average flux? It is 12.0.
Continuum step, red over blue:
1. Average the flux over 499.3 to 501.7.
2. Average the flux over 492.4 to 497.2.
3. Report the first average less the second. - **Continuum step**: -0.40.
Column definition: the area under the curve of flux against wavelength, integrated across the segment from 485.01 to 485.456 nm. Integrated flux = 5.4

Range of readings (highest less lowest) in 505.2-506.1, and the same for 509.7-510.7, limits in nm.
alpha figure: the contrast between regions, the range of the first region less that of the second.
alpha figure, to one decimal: 0.4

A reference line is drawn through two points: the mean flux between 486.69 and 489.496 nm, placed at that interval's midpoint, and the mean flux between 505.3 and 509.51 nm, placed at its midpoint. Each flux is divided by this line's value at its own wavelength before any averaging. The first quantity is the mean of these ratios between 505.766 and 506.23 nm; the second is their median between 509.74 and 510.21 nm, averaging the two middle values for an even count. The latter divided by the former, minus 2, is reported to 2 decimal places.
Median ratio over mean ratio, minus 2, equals -1.08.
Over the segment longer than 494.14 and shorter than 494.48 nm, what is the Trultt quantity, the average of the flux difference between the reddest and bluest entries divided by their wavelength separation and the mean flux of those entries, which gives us 6.30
